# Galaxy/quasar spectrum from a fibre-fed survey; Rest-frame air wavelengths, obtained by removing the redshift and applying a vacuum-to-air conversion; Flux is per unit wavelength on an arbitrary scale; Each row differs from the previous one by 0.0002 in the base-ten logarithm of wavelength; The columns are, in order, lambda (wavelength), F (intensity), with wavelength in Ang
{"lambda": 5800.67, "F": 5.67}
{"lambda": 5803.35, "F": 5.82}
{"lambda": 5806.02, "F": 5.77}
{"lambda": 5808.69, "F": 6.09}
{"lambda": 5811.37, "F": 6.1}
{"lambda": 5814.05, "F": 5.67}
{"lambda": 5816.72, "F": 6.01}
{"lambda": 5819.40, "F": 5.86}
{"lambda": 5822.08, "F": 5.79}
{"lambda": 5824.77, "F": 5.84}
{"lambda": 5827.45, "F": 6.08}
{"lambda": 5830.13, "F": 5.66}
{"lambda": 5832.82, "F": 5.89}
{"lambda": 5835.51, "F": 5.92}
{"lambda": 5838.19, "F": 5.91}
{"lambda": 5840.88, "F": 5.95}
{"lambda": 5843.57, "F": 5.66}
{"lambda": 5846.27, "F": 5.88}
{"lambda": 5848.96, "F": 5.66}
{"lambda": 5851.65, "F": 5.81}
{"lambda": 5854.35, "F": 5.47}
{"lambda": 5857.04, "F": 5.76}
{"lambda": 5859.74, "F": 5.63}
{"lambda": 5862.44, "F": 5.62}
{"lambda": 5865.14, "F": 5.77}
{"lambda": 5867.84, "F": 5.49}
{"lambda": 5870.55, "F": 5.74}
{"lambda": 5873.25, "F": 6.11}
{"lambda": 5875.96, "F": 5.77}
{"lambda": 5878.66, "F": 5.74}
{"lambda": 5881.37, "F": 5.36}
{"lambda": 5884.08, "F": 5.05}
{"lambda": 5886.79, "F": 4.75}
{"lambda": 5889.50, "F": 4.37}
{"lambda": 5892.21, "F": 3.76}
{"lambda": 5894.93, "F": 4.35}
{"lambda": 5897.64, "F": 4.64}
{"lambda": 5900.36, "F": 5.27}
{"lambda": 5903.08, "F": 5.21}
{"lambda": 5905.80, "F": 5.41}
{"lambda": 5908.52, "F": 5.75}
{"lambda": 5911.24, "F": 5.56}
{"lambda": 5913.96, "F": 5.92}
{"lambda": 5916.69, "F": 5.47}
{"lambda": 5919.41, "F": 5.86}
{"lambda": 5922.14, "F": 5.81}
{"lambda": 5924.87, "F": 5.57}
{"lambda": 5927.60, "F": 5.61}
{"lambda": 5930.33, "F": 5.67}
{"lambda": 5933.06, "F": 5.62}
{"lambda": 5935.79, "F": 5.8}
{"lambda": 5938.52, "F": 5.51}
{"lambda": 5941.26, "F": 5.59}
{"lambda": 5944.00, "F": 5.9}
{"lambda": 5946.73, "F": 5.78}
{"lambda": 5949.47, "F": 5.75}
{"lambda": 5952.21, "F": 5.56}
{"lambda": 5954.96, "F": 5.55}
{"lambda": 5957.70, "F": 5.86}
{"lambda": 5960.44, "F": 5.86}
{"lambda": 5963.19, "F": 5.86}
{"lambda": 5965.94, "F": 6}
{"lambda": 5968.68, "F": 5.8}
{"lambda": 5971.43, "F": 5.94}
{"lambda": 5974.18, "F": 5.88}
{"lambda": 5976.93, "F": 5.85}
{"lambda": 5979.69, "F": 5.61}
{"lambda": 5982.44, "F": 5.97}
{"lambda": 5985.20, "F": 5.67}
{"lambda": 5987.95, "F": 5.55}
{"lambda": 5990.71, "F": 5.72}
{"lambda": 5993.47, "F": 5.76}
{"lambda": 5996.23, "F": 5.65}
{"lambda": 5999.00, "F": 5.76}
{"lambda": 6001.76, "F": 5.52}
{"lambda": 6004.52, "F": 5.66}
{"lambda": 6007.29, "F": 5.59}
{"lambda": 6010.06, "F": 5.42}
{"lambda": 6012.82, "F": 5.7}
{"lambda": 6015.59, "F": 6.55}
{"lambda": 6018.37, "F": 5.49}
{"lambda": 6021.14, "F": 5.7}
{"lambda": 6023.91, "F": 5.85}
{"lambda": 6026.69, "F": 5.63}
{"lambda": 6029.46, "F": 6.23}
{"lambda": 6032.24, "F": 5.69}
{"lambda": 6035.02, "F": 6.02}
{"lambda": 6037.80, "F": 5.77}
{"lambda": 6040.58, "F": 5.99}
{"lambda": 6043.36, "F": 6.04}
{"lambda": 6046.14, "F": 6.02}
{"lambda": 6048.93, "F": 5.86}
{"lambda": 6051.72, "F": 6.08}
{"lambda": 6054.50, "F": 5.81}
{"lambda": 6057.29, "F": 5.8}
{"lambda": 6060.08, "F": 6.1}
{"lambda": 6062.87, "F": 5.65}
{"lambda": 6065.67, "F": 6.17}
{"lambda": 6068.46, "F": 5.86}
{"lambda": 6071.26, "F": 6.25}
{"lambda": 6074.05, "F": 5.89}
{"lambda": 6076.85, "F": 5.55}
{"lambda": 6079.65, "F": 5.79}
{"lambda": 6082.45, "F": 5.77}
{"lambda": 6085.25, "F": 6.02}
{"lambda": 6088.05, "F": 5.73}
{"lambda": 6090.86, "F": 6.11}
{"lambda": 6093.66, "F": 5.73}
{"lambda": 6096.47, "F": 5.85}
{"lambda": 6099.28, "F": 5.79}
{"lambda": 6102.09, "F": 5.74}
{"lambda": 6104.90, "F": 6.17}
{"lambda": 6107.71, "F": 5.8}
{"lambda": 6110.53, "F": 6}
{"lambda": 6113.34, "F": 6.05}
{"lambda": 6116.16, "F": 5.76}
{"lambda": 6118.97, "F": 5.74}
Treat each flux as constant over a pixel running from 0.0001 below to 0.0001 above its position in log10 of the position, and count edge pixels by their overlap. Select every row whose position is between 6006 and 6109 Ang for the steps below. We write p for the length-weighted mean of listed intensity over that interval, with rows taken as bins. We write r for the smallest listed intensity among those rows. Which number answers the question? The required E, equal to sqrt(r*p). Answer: 5.64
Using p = 5.9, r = 5.42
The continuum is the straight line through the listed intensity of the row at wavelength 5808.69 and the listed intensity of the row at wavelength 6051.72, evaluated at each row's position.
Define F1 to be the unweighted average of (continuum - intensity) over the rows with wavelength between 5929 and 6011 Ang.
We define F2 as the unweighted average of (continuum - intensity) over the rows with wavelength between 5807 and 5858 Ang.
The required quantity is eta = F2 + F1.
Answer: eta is 0.61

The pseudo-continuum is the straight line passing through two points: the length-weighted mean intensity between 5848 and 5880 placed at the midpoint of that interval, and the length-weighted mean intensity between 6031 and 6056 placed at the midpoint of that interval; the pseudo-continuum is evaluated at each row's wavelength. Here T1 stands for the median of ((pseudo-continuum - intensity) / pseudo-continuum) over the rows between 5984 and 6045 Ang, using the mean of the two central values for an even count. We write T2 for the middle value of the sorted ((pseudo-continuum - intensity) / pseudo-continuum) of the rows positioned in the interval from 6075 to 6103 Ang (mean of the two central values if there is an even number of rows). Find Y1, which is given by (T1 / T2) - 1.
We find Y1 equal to 0.0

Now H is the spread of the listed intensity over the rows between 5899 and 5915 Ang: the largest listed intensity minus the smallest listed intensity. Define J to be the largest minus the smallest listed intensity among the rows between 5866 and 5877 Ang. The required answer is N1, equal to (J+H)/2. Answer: 0.7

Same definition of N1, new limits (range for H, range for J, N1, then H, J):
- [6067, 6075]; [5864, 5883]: 0.6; 0.4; 0.75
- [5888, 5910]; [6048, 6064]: 1.2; 2.0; 0.45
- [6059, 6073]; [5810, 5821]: 0.5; 0.6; 0.43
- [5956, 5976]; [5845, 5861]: 0.3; 0.2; 0.41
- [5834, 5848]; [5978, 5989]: 0.4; 0.3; 0.42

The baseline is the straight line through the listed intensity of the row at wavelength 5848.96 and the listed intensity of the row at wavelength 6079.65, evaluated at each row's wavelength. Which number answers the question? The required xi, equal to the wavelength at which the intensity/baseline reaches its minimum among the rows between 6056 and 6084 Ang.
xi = 6076.85 Ang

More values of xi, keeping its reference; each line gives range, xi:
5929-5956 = 5938.52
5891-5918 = 5892.21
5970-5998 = 5987.95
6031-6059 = 6032.24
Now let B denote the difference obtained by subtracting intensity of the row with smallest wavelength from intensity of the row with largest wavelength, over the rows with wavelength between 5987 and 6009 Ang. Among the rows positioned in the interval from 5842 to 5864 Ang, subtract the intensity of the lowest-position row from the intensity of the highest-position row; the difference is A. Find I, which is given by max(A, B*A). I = 0.00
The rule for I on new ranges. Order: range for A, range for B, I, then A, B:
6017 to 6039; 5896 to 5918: 0.28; 0.28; 0.83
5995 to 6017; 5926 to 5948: 0.90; 0.90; 0.17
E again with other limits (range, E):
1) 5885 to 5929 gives 4.42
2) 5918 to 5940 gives 5.59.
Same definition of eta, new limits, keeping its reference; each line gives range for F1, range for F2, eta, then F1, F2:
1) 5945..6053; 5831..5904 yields 0.94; 0.28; 0.66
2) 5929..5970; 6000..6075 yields 0.56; 0.34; 0.22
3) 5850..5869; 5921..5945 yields 0.85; 0.44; 0.41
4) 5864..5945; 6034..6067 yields 0.81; 0.67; 0.14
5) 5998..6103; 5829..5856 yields 0.54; 0.23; 0.31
